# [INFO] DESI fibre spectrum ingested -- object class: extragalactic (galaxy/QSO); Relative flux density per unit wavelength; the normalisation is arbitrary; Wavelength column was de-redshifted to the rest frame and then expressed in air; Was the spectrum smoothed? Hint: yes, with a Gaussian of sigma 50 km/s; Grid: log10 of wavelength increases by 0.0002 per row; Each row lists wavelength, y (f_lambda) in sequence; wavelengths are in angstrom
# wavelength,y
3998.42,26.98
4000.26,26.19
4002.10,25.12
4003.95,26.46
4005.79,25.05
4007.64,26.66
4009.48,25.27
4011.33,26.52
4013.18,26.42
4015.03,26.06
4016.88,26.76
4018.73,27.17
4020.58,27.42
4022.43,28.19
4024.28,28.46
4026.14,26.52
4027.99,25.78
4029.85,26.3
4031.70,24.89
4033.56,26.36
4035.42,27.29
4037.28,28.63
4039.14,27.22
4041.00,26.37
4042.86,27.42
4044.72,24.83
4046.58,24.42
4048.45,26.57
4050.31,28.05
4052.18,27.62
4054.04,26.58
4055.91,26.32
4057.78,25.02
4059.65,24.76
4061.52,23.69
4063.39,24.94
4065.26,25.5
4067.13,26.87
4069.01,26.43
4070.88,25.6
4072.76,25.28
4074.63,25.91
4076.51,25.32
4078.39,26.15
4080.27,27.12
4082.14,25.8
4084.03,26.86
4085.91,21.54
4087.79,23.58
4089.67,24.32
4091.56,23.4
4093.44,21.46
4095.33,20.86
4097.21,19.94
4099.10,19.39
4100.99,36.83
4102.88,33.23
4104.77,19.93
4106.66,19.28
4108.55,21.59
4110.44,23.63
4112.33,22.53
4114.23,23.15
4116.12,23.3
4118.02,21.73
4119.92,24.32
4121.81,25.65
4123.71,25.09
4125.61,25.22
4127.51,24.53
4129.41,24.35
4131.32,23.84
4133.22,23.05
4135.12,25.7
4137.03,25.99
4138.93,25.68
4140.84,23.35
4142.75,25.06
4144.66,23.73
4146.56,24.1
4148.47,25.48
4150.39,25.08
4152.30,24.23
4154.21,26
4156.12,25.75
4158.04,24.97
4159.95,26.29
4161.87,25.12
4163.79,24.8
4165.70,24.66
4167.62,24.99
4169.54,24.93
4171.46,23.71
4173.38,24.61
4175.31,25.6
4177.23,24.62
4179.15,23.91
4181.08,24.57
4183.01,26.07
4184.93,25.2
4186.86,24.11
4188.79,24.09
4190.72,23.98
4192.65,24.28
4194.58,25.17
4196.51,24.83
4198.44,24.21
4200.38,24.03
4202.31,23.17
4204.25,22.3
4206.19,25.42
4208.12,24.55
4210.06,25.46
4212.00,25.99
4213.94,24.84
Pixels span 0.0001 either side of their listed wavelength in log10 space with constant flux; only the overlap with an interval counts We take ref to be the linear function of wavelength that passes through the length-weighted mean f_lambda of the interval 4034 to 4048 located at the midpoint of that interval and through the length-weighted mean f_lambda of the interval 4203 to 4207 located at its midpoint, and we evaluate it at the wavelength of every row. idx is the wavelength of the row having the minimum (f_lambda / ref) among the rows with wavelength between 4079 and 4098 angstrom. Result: 4097.21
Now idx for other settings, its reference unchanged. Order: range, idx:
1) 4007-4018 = 4009.48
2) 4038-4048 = 4046.58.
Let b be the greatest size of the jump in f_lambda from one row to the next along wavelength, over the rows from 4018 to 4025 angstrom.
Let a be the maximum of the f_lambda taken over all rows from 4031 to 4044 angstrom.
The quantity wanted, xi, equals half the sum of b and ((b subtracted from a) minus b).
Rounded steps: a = 28.63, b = 0.8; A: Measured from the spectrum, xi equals 13.9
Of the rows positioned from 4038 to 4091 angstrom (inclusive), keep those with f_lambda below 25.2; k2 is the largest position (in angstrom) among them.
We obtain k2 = 4089.67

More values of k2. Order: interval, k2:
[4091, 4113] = 4112.33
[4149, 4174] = 4173.38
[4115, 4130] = 4129.41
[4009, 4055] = 4046.58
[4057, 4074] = 4063.39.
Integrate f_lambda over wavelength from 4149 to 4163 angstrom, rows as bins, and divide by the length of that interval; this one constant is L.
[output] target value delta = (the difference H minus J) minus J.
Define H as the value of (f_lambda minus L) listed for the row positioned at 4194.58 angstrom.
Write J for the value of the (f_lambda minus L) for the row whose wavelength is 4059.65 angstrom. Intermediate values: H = -0.2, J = -0.57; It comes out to 1.0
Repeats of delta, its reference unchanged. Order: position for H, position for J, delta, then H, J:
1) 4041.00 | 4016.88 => -1.8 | 1.0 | 1.43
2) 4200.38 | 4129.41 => 0.7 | -1.3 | -0.98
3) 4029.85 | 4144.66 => 4.2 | 1.0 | -1.60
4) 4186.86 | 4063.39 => -0.4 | -1.2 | -0.39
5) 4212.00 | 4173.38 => 2.1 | 0.7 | -0.72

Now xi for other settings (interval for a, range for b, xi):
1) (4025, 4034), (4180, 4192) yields 12.5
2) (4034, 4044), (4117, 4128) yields 13.0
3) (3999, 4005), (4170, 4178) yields 12.7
